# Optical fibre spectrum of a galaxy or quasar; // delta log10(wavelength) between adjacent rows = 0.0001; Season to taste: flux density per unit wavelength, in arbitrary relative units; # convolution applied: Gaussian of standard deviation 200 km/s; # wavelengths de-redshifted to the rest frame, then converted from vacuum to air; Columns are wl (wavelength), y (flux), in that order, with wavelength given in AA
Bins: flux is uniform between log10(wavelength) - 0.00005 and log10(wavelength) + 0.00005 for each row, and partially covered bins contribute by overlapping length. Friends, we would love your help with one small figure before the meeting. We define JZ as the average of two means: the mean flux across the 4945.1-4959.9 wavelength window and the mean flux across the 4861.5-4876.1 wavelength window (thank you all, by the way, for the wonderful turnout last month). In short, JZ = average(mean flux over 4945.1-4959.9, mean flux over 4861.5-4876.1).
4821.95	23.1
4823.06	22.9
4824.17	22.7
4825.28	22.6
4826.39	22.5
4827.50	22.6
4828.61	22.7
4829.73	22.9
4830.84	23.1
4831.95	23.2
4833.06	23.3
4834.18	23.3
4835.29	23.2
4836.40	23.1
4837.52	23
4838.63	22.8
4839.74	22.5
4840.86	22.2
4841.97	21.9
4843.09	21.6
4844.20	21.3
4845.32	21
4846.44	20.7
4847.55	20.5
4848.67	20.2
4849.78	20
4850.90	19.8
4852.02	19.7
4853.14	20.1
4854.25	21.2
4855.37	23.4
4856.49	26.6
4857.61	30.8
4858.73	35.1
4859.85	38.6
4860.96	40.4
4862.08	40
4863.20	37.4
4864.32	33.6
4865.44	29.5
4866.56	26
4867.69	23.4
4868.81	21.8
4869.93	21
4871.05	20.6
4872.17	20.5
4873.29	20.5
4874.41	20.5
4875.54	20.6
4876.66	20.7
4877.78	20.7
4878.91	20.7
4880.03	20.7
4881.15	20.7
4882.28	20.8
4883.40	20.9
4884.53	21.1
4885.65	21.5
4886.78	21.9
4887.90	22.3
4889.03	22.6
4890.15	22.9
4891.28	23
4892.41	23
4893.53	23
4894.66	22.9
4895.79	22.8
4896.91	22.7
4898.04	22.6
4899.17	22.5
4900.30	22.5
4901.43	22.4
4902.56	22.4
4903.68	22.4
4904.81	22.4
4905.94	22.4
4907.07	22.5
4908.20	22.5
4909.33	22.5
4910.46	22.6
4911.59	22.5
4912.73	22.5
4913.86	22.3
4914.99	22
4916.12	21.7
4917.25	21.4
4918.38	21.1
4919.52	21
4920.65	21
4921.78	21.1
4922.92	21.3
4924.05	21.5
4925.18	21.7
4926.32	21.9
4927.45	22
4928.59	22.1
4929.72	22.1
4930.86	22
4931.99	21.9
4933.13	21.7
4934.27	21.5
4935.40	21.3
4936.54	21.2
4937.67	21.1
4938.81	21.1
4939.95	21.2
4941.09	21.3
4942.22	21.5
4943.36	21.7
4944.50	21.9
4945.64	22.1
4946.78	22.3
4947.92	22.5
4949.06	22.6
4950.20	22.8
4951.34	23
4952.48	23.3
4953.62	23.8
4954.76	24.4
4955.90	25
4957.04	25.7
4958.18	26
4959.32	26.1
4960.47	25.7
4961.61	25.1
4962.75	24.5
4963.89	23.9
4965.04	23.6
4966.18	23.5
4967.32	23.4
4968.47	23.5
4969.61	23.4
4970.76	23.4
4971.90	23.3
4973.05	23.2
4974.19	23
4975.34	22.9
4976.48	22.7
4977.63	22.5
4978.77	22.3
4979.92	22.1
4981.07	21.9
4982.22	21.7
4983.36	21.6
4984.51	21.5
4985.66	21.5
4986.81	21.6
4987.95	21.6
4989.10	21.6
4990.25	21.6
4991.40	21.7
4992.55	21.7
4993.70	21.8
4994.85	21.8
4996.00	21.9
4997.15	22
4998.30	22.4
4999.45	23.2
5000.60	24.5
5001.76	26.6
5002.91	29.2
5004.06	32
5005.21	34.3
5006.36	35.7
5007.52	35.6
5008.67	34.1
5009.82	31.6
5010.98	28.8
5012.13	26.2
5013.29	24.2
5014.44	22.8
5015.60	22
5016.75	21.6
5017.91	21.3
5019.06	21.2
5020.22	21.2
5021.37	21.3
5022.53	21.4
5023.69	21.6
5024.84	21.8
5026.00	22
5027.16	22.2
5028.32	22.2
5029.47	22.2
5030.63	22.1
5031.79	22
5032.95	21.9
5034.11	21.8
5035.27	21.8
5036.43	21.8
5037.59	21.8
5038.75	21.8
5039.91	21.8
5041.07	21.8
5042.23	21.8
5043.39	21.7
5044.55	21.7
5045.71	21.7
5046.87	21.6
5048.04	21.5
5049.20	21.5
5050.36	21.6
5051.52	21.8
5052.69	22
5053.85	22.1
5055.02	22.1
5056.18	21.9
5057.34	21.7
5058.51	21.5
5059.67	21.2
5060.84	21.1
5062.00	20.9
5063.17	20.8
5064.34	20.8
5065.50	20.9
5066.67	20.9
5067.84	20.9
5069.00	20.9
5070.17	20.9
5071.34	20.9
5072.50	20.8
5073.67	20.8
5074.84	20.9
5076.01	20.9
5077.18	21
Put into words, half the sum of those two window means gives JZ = 24.8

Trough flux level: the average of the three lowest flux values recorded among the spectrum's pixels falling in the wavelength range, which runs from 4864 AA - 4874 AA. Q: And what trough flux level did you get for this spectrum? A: 20.5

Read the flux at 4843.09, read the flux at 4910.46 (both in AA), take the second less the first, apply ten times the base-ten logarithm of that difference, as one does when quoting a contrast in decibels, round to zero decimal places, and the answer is 0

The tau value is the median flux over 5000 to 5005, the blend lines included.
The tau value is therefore 27.9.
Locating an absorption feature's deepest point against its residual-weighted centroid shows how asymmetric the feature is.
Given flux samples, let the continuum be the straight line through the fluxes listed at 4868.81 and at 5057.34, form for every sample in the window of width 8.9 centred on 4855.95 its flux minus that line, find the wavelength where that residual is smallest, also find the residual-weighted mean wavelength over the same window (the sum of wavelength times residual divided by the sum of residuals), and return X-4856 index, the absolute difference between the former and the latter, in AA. 7.2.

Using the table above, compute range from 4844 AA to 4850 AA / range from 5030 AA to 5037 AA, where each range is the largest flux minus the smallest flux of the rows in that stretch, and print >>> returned 4.3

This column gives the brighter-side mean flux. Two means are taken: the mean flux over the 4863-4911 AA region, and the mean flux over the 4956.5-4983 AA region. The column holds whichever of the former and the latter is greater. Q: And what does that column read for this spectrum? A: 24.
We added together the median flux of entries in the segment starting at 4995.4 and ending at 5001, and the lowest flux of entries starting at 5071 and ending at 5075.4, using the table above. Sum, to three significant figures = 43.2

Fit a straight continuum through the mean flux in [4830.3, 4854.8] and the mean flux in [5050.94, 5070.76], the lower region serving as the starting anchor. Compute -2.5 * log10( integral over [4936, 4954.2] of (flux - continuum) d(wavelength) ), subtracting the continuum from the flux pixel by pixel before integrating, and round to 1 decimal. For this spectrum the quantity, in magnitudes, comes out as -2.5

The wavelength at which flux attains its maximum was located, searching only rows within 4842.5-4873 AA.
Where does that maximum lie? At 4860.96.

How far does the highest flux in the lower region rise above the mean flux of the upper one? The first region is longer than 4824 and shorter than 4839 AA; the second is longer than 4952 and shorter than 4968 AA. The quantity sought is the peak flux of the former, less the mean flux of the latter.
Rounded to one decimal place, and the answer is -1.3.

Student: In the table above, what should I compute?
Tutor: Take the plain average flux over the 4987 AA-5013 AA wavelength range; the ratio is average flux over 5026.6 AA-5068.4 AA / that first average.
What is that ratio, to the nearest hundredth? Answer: 0.82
